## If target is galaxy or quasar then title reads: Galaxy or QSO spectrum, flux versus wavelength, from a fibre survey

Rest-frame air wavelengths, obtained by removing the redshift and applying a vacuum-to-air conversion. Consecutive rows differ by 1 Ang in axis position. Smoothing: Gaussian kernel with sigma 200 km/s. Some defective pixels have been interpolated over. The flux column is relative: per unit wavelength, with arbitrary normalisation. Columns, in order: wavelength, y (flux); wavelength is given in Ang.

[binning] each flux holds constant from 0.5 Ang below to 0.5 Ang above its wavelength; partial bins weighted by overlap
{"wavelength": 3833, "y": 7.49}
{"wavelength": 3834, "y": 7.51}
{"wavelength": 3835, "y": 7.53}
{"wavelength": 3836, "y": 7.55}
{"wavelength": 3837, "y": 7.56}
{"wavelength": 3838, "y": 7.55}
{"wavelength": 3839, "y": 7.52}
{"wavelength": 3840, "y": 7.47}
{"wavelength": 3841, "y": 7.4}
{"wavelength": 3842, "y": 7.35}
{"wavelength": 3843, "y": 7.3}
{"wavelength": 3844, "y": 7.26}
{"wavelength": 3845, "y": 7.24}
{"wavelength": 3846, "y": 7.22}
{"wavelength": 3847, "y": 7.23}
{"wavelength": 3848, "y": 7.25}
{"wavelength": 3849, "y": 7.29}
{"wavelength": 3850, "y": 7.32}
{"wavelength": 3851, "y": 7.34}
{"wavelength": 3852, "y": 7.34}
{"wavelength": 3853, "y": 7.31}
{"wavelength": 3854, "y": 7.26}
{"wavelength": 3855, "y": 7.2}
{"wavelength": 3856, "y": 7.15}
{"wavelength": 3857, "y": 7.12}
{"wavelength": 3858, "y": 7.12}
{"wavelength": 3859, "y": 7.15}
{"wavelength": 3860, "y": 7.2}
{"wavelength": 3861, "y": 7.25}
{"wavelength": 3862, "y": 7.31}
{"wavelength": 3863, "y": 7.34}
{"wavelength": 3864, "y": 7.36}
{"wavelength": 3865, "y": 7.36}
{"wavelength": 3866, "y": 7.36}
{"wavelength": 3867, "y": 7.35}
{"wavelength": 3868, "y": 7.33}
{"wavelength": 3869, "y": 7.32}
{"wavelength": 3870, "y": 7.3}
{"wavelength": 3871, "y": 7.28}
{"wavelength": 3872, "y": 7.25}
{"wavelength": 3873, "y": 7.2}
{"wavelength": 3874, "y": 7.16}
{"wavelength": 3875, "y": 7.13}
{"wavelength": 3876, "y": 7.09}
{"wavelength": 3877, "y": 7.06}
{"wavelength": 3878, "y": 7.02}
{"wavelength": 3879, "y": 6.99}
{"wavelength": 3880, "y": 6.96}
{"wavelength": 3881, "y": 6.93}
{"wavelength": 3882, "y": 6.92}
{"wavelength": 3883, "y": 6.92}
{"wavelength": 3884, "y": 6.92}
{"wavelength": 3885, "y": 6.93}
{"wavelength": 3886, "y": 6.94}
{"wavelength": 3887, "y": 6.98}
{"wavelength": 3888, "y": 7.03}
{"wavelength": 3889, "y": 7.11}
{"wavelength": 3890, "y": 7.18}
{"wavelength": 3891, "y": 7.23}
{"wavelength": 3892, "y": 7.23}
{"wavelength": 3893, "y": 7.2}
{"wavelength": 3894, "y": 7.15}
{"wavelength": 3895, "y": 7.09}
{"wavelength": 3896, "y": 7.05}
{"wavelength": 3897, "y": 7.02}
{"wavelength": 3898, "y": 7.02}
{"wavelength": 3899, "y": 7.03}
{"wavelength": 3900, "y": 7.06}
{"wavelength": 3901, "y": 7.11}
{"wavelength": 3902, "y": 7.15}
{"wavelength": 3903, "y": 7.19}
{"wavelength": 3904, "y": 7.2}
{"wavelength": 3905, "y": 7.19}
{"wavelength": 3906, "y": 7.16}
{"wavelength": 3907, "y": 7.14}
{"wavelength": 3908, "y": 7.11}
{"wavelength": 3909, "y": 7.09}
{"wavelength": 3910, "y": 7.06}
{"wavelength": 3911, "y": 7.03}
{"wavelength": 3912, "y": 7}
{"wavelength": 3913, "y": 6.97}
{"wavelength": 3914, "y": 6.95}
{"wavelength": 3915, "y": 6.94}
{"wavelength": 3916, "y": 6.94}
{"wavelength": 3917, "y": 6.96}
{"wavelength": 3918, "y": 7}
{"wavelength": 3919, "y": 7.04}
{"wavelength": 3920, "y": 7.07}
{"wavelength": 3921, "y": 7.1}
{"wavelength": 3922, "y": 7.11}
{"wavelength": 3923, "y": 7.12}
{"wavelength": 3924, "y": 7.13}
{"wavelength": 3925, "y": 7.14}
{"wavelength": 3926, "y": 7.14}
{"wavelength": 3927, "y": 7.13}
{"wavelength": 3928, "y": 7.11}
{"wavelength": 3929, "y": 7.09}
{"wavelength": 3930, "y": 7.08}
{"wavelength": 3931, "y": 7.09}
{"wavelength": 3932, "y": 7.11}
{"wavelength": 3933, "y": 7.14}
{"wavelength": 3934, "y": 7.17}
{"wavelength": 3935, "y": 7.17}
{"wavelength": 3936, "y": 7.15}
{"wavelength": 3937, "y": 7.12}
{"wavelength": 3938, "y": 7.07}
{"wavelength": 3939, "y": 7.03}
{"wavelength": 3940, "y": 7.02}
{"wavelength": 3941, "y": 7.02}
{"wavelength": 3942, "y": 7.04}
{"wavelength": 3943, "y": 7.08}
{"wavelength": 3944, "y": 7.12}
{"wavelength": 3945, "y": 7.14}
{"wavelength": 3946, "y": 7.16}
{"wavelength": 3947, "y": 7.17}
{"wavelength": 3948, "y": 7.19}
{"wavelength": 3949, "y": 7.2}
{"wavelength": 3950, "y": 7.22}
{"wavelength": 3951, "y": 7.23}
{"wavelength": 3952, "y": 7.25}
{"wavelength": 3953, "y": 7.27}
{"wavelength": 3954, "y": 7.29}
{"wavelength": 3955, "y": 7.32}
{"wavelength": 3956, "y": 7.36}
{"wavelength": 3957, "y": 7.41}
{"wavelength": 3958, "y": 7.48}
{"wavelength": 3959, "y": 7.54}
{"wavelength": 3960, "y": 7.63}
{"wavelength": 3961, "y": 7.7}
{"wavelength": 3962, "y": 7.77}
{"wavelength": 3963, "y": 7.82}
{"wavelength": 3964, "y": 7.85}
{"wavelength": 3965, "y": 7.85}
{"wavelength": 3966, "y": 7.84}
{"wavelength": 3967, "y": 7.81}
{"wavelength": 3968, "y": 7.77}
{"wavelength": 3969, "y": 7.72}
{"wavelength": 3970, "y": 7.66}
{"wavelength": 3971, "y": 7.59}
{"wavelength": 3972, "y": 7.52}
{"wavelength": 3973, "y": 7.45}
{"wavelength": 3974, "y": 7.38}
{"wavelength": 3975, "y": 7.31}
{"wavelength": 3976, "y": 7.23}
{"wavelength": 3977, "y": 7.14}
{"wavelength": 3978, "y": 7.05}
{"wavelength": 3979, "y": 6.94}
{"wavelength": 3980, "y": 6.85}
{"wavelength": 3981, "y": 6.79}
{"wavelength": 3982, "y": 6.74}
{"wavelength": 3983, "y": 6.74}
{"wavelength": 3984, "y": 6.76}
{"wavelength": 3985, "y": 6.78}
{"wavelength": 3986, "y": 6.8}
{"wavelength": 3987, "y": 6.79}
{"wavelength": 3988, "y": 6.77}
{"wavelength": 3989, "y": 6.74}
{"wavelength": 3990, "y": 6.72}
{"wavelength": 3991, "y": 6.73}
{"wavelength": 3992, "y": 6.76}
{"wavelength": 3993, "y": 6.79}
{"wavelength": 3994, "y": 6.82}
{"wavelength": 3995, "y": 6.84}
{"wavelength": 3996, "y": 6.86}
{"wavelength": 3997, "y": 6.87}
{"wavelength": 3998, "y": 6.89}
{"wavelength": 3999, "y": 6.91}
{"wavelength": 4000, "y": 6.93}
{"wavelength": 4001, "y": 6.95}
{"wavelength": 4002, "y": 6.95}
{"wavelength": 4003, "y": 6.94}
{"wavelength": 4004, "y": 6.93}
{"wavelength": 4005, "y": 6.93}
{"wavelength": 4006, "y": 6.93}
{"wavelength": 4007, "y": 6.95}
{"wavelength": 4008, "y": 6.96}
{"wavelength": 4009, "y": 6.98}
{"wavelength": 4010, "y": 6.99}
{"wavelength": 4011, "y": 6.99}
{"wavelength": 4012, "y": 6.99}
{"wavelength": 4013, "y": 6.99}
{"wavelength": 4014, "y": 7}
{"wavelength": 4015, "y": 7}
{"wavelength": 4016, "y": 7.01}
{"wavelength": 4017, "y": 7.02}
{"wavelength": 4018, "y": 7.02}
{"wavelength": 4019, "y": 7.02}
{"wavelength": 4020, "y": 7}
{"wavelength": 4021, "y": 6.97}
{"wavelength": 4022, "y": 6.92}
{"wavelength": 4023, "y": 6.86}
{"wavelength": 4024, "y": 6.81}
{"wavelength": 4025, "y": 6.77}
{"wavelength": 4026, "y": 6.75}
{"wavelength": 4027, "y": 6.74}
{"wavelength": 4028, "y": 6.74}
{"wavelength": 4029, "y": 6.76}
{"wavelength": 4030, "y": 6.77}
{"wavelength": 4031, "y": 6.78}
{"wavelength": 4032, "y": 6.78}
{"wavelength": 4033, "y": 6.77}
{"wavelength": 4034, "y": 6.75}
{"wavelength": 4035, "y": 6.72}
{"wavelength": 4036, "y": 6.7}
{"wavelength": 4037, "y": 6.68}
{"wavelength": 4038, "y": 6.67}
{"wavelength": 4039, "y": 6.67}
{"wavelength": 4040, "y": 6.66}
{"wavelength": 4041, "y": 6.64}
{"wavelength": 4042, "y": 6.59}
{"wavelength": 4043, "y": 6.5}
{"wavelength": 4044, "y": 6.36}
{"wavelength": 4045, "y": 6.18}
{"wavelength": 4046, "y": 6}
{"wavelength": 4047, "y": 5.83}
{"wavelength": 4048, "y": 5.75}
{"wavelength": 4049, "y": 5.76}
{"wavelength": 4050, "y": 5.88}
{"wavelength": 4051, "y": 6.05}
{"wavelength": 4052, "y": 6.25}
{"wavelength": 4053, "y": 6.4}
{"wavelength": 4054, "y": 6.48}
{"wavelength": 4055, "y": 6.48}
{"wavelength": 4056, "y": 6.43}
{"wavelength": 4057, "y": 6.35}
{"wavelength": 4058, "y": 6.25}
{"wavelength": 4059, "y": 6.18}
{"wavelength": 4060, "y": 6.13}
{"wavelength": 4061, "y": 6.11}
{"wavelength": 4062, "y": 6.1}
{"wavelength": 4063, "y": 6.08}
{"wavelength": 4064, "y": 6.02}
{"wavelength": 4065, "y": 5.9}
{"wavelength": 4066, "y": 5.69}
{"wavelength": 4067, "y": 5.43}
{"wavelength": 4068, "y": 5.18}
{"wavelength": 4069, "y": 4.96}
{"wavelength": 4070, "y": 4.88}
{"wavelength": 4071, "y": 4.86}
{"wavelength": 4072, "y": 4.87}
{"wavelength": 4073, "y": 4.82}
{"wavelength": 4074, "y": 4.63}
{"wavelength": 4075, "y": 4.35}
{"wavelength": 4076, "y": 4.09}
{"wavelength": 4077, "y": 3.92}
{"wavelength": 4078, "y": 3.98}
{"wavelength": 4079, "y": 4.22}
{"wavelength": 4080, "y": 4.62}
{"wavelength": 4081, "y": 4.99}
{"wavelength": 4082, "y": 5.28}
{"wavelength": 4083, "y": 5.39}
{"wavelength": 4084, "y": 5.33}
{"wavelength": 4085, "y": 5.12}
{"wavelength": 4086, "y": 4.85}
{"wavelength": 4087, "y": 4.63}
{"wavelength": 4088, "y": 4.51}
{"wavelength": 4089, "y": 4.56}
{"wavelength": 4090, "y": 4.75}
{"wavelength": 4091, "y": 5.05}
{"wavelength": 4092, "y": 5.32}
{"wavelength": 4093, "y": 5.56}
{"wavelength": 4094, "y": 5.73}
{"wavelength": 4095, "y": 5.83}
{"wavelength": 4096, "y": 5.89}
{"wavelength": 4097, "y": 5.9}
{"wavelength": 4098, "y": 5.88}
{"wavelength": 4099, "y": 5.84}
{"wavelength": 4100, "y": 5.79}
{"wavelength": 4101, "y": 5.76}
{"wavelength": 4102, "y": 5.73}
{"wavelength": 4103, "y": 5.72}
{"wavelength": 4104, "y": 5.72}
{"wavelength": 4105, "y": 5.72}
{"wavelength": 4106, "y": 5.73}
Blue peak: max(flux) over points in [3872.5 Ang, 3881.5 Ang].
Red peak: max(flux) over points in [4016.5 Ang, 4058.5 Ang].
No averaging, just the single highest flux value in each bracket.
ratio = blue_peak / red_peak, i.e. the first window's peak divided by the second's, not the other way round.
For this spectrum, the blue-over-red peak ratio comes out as 1.03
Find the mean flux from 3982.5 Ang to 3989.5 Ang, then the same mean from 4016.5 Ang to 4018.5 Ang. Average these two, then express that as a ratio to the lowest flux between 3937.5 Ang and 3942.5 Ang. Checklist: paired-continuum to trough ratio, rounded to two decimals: 0.98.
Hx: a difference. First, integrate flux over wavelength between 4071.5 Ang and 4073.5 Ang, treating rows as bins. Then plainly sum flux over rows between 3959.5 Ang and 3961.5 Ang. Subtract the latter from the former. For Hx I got -5.6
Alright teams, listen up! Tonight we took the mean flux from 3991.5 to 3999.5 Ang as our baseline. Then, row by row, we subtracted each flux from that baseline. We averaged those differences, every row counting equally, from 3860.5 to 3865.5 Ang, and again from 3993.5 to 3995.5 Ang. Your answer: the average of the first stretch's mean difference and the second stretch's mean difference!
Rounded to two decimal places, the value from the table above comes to -0.23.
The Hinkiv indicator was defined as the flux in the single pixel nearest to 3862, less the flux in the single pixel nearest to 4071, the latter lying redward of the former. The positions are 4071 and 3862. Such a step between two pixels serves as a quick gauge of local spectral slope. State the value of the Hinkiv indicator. 2.45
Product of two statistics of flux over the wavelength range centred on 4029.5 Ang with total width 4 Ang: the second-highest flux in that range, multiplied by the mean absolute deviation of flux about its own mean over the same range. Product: 0.08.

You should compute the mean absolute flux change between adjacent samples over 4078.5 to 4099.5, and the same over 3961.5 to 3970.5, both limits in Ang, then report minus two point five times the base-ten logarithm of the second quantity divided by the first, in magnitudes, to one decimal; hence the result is 1.8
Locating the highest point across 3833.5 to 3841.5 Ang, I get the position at 3837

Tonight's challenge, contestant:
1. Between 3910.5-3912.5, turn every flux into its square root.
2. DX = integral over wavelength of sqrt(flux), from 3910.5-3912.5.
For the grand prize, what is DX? 5.30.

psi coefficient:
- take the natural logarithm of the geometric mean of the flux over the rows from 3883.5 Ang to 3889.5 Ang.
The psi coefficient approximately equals 1.94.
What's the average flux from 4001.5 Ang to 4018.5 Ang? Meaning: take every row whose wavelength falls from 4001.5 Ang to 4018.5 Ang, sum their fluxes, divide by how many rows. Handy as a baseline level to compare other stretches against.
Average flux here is 7.0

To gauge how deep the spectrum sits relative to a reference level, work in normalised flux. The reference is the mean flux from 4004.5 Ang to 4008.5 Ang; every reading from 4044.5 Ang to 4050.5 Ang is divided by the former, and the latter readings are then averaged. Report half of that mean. 0.425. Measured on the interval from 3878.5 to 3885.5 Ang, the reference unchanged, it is 0.500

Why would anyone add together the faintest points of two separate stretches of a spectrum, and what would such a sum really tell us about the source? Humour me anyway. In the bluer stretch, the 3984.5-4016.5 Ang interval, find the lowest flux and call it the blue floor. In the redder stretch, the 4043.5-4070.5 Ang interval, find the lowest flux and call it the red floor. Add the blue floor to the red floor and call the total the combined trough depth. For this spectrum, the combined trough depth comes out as 11.6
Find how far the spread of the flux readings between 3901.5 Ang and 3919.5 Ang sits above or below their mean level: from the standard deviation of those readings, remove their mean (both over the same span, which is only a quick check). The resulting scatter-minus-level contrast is -6.97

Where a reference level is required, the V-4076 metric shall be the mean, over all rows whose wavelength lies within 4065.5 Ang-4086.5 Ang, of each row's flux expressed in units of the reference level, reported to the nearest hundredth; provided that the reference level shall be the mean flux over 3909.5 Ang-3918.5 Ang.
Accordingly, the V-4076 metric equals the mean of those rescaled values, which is 0.69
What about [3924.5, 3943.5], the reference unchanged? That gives 1.02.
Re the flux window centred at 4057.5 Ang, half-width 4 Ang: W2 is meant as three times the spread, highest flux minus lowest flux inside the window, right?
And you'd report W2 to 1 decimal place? 1.1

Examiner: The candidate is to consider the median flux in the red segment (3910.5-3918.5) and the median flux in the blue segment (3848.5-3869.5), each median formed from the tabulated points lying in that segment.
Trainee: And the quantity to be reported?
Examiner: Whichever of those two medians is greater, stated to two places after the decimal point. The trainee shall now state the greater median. 7.31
